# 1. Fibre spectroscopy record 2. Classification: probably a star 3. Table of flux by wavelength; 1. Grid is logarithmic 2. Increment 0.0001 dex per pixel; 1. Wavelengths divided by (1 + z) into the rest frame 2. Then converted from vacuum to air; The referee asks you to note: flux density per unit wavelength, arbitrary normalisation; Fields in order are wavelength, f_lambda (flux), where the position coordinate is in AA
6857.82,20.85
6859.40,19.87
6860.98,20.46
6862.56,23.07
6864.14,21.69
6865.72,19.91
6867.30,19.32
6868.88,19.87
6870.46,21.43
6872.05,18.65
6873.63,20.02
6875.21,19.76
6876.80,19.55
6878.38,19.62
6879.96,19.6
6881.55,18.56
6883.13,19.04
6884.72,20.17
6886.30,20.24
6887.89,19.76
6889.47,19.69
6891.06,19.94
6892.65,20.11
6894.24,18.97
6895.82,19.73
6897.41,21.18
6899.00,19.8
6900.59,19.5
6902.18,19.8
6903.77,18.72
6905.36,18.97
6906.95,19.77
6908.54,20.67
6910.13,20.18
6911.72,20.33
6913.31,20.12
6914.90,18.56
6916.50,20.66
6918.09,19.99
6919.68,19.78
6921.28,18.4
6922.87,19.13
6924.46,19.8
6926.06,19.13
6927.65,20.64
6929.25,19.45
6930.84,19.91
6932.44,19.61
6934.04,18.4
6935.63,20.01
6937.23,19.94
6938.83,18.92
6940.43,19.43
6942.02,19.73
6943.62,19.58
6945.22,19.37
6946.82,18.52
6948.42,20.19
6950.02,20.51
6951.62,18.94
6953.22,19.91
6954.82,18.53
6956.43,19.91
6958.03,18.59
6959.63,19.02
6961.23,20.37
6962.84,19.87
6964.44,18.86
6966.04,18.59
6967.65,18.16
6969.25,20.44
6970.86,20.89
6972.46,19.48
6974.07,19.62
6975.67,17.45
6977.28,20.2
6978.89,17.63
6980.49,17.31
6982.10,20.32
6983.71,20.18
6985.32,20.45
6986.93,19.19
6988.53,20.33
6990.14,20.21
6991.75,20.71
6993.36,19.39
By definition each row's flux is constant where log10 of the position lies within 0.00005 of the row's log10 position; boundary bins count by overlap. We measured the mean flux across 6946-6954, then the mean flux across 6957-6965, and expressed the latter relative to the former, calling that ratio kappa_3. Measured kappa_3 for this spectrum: 0.99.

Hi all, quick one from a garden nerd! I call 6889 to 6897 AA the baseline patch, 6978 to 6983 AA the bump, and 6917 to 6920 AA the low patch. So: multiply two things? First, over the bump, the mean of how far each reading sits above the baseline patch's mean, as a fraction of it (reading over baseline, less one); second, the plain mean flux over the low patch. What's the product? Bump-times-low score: -1.28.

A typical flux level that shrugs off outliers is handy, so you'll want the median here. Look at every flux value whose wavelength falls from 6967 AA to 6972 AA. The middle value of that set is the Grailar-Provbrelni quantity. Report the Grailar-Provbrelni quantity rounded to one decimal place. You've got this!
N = 20.4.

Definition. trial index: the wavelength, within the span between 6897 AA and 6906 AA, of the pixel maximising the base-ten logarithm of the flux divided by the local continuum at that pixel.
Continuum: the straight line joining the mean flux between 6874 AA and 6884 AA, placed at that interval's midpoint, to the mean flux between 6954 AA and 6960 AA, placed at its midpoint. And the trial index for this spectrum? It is 6897.41 AA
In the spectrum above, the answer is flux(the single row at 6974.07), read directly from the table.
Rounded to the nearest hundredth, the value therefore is 19.62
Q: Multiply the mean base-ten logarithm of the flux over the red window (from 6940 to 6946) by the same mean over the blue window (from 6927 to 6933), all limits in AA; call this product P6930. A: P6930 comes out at 1.68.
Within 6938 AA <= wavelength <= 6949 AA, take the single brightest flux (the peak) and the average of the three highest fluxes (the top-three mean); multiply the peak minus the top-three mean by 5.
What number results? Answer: 1.8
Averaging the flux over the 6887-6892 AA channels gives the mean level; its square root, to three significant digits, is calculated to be 4.45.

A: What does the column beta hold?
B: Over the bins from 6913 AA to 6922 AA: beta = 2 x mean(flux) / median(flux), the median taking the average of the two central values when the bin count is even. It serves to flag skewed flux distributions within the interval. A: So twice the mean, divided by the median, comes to 1.97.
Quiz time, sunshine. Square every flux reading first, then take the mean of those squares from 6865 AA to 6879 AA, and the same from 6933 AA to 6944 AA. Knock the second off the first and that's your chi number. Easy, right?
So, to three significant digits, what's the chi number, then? 14.4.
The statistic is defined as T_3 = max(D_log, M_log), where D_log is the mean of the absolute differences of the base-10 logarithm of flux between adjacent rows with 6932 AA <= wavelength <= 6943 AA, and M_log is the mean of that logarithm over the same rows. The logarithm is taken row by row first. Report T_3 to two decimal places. 1.29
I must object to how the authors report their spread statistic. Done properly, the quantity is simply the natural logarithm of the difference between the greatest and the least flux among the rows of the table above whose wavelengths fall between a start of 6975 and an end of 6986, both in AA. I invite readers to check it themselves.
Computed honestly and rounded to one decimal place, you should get 1.1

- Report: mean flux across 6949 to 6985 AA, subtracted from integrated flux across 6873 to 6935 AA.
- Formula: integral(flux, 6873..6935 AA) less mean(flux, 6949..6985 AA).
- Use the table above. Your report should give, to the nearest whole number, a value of 1200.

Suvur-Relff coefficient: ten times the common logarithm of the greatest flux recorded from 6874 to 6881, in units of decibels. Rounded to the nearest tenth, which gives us 13.0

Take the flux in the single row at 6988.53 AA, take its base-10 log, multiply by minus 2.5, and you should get -3.27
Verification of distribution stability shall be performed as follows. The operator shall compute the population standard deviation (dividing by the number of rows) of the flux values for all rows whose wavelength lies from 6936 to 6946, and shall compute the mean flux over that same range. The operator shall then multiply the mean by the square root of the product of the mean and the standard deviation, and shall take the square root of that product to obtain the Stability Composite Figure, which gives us 7.0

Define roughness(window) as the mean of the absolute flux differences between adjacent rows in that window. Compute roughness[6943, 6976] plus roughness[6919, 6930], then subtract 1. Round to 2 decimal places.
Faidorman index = 1.03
